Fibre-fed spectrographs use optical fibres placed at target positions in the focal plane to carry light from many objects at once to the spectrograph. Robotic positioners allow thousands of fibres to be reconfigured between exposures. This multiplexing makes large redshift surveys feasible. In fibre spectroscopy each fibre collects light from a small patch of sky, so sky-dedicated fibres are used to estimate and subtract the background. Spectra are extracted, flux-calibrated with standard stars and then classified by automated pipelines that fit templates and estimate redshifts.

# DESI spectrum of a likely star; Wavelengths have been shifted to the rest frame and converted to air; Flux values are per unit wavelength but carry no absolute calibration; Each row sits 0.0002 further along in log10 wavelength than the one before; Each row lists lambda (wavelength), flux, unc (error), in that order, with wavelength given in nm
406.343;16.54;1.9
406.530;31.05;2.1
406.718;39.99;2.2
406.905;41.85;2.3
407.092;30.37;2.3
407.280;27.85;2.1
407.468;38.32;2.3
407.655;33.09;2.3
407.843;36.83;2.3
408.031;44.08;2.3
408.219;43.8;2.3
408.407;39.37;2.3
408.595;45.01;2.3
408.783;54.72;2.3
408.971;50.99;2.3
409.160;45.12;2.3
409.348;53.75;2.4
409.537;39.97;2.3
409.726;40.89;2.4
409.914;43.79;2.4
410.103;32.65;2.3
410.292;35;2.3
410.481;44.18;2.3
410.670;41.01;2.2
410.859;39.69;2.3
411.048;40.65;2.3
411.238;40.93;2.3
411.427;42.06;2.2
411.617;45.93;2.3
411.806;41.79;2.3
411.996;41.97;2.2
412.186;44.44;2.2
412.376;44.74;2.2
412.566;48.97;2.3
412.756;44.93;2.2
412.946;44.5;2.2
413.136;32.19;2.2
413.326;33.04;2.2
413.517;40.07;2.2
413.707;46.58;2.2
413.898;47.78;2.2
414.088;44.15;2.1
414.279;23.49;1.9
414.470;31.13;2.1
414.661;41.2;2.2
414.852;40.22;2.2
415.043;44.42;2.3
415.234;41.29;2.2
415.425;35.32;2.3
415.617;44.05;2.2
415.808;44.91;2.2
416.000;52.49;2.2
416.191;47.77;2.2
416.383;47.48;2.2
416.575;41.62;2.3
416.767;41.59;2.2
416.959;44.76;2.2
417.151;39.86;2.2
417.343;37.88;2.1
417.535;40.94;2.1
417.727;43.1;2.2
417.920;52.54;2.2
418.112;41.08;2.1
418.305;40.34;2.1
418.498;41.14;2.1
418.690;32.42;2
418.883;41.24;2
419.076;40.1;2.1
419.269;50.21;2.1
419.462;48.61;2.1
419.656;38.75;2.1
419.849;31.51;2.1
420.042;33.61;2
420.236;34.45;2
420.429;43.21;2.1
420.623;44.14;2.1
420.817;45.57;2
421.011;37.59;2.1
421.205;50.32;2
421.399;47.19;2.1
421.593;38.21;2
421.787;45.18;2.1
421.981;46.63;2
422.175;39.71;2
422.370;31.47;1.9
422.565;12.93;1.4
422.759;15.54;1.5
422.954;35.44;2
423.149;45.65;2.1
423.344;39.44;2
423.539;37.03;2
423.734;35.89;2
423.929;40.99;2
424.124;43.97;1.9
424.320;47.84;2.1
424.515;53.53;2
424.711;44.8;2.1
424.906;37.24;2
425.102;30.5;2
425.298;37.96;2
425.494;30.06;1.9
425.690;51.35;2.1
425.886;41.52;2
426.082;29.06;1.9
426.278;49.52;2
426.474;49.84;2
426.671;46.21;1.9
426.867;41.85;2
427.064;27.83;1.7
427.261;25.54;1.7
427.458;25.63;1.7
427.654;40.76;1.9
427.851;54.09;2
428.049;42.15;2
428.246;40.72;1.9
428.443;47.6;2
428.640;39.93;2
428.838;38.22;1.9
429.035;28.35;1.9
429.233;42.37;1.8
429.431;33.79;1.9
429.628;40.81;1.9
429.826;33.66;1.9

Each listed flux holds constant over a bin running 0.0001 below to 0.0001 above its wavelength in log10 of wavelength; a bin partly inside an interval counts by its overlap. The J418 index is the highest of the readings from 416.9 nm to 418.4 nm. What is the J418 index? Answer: 52.54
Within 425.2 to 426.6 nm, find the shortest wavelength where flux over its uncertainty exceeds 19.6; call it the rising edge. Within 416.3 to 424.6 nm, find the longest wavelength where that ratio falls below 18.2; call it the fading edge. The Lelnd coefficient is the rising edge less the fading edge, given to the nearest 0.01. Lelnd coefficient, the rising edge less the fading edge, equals 1.96 nm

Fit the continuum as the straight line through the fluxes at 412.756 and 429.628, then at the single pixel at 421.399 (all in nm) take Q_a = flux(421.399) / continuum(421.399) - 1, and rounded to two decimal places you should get 0.10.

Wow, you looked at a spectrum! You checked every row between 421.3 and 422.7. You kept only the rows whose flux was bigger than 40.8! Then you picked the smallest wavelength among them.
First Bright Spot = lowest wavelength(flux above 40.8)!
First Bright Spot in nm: 421.399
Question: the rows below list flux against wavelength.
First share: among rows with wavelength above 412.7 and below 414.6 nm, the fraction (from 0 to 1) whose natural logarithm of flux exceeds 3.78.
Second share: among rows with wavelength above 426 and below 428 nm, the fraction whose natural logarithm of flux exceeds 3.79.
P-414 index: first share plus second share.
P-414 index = 0.9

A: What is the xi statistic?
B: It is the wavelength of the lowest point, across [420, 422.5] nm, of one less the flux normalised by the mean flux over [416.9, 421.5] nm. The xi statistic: 421.205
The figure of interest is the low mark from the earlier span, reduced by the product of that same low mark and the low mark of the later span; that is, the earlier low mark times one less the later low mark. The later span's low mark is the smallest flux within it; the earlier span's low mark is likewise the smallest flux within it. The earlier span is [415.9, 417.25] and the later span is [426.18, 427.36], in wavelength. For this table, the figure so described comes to -978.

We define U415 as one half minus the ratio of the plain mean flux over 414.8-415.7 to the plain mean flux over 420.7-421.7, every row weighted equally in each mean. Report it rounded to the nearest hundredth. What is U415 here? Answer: -0.44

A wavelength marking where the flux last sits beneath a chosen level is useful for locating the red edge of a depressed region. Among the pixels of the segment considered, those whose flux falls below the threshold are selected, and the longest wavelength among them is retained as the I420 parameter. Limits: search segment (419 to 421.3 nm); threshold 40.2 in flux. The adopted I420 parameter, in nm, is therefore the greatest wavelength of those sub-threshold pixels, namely 421.011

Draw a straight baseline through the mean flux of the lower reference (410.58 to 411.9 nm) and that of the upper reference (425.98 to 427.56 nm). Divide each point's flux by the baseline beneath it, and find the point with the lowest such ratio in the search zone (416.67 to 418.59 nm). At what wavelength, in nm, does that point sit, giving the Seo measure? 417.343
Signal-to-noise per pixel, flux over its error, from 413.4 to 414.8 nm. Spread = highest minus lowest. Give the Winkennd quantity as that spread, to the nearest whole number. 9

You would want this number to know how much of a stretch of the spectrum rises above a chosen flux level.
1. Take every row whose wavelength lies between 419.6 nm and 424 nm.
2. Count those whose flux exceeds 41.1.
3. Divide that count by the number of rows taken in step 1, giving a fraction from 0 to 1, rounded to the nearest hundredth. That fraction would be 0.35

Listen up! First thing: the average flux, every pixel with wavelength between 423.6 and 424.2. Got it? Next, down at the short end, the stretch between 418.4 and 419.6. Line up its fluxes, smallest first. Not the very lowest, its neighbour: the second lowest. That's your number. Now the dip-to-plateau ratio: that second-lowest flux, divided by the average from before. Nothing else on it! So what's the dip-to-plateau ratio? 1.00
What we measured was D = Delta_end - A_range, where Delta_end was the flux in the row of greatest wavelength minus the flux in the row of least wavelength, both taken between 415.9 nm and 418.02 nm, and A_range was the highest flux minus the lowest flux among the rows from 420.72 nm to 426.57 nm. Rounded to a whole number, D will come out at -41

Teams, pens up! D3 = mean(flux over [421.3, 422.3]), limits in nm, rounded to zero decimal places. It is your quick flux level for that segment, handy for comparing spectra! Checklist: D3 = 43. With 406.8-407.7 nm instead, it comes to 34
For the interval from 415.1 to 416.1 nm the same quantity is 44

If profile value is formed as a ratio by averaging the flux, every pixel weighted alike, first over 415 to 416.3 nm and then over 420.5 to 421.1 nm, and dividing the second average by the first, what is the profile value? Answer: 0.96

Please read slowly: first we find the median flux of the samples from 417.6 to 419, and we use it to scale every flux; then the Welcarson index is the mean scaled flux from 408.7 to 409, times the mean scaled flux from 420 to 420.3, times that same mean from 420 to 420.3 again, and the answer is 0.88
